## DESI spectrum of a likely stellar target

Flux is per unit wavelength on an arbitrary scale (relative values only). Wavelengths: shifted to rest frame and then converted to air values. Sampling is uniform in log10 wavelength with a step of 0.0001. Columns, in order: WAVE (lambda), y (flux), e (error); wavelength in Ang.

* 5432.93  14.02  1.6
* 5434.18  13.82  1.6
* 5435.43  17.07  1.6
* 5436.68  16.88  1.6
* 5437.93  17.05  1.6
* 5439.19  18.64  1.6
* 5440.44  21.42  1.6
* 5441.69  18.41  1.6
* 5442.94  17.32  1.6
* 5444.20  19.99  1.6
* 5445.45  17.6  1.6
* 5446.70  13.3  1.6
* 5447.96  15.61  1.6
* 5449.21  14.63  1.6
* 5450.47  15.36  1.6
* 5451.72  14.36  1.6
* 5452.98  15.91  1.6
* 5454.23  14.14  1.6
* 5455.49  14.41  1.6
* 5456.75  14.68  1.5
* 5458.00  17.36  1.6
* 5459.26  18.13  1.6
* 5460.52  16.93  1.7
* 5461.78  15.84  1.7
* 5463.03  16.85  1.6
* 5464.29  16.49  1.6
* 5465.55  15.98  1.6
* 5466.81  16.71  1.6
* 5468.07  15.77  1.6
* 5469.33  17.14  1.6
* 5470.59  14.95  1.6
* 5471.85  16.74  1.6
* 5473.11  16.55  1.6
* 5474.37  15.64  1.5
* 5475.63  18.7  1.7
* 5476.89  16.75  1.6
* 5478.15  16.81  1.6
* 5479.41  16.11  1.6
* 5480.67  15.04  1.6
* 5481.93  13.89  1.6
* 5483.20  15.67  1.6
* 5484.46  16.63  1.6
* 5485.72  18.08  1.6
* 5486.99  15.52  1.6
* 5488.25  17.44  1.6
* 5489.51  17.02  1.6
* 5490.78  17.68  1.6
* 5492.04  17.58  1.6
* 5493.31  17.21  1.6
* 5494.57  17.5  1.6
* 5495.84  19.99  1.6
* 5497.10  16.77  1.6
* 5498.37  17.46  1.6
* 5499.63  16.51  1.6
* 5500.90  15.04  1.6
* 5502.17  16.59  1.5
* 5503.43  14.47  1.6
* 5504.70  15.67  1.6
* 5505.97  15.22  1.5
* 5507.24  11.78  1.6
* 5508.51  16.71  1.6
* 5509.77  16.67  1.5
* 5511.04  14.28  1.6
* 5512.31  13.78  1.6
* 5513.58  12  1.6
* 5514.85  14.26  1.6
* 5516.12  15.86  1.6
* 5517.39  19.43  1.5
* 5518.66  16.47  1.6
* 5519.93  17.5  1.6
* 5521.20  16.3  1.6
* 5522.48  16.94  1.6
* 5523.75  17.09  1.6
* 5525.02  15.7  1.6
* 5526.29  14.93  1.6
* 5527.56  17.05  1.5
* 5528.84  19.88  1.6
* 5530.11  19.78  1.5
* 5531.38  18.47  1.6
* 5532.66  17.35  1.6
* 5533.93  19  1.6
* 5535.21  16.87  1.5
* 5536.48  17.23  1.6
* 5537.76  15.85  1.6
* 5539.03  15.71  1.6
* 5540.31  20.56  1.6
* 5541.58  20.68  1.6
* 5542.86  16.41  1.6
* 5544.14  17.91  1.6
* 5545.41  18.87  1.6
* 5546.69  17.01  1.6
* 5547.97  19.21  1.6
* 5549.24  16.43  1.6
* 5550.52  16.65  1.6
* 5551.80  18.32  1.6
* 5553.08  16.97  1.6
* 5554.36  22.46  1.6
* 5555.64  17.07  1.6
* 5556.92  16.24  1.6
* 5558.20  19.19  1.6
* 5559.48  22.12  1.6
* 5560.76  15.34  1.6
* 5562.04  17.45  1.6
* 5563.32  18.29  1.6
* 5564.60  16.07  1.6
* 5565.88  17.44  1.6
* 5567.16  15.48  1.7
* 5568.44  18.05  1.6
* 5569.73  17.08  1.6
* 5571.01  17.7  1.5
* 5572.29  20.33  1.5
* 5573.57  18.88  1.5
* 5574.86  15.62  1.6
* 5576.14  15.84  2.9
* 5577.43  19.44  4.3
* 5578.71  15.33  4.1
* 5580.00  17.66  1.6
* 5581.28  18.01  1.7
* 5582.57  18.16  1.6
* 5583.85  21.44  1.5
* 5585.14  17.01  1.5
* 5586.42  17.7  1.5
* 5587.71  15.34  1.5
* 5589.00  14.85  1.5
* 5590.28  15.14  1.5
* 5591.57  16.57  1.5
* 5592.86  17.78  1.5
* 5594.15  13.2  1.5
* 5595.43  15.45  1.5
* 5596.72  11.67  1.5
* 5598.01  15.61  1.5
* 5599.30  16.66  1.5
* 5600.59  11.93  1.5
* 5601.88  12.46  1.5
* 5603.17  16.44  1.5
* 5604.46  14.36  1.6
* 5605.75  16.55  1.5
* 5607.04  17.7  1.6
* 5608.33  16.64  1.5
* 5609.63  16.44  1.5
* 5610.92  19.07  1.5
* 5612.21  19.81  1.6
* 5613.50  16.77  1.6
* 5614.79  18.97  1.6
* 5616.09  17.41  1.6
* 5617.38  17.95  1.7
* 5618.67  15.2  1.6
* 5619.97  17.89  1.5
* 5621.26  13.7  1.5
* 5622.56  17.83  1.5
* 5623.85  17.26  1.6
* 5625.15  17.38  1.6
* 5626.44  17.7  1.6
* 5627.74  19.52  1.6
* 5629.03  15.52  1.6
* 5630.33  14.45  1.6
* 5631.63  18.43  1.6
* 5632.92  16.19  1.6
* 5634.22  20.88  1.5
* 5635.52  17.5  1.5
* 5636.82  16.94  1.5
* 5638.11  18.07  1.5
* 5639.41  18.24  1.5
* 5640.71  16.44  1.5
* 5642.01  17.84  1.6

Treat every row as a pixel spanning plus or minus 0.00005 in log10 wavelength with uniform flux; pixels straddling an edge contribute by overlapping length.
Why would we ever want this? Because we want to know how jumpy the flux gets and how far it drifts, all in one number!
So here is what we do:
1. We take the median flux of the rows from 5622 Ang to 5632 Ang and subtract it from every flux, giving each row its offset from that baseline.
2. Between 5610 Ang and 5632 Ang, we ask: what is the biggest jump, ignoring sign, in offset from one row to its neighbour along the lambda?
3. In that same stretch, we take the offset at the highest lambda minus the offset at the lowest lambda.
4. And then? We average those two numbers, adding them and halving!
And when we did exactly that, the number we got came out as 1.8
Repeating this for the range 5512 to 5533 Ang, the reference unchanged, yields 3.6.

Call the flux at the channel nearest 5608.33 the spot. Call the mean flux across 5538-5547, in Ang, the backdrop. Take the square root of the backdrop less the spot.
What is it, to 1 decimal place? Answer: 1.2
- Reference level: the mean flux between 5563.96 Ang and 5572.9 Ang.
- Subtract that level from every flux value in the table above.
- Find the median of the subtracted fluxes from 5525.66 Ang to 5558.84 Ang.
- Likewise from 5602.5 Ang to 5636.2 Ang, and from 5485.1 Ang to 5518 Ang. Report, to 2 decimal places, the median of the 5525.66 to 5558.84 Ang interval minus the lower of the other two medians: 0.66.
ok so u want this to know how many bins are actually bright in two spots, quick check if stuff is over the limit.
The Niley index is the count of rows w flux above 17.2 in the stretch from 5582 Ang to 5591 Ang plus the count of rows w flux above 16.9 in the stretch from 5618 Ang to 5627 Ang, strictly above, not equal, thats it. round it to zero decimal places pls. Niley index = 8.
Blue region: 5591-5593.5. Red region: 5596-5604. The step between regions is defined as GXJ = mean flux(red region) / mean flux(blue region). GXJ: 0.82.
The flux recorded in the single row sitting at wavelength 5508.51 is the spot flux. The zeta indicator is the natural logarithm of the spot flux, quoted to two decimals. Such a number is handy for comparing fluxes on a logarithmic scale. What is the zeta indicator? 2.82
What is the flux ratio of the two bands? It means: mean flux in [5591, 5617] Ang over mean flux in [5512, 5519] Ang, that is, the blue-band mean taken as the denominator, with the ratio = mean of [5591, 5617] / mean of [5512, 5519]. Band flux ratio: 1.05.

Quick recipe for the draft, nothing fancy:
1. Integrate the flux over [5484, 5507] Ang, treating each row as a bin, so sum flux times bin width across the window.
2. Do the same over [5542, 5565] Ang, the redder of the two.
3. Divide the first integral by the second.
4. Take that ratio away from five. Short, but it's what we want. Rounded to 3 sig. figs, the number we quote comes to 4.07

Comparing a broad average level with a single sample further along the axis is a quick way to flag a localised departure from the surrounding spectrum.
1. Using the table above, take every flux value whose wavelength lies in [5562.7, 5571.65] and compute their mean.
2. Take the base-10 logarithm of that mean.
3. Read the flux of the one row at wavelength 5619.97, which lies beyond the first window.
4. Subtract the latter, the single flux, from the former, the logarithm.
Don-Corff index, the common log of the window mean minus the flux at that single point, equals -17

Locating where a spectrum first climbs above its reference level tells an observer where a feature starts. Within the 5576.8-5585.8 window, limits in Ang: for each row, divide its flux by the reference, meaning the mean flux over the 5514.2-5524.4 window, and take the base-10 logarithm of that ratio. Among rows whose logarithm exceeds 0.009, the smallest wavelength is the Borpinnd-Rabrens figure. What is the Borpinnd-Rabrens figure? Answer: 5577.43 Ang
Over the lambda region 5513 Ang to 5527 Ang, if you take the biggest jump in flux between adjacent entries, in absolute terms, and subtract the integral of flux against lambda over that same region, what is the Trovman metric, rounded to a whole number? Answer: -221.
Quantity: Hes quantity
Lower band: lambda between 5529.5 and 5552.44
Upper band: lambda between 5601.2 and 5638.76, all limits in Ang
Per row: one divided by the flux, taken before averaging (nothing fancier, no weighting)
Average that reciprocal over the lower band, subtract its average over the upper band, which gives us -0.003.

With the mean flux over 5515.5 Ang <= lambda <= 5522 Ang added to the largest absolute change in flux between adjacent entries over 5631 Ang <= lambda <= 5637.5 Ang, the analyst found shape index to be 21.8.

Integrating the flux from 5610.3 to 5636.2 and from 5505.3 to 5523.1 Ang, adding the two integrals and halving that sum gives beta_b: 364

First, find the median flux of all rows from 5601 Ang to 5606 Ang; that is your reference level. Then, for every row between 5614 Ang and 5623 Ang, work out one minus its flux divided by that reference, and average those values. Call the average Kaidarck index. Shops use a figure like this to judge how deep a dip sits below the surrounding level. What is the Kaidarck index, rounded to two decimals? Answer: -0.10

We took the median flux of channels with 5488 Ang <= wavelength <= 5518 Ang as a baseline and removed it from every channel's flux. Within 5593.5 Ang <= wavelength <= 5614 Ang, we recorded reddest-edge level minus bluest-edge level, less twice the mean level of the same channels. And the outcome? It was 5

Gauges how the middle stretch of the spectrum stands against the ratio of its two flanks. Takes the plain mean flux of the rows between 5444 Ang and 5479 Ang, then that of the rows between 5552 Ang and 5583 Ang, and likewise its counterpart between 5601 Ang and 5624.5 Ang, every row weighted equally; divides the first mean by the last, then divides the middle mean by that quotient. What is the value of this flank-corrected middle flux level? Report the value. 18.4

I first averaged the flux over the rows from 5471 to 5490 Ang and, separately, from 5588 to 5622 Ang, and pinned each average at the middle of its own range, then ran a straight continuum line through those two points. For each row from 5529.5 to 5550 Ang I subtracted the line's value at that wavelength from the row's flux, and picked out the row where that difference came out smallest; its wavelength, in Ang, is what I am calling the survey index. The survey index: 5539.03 Ang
